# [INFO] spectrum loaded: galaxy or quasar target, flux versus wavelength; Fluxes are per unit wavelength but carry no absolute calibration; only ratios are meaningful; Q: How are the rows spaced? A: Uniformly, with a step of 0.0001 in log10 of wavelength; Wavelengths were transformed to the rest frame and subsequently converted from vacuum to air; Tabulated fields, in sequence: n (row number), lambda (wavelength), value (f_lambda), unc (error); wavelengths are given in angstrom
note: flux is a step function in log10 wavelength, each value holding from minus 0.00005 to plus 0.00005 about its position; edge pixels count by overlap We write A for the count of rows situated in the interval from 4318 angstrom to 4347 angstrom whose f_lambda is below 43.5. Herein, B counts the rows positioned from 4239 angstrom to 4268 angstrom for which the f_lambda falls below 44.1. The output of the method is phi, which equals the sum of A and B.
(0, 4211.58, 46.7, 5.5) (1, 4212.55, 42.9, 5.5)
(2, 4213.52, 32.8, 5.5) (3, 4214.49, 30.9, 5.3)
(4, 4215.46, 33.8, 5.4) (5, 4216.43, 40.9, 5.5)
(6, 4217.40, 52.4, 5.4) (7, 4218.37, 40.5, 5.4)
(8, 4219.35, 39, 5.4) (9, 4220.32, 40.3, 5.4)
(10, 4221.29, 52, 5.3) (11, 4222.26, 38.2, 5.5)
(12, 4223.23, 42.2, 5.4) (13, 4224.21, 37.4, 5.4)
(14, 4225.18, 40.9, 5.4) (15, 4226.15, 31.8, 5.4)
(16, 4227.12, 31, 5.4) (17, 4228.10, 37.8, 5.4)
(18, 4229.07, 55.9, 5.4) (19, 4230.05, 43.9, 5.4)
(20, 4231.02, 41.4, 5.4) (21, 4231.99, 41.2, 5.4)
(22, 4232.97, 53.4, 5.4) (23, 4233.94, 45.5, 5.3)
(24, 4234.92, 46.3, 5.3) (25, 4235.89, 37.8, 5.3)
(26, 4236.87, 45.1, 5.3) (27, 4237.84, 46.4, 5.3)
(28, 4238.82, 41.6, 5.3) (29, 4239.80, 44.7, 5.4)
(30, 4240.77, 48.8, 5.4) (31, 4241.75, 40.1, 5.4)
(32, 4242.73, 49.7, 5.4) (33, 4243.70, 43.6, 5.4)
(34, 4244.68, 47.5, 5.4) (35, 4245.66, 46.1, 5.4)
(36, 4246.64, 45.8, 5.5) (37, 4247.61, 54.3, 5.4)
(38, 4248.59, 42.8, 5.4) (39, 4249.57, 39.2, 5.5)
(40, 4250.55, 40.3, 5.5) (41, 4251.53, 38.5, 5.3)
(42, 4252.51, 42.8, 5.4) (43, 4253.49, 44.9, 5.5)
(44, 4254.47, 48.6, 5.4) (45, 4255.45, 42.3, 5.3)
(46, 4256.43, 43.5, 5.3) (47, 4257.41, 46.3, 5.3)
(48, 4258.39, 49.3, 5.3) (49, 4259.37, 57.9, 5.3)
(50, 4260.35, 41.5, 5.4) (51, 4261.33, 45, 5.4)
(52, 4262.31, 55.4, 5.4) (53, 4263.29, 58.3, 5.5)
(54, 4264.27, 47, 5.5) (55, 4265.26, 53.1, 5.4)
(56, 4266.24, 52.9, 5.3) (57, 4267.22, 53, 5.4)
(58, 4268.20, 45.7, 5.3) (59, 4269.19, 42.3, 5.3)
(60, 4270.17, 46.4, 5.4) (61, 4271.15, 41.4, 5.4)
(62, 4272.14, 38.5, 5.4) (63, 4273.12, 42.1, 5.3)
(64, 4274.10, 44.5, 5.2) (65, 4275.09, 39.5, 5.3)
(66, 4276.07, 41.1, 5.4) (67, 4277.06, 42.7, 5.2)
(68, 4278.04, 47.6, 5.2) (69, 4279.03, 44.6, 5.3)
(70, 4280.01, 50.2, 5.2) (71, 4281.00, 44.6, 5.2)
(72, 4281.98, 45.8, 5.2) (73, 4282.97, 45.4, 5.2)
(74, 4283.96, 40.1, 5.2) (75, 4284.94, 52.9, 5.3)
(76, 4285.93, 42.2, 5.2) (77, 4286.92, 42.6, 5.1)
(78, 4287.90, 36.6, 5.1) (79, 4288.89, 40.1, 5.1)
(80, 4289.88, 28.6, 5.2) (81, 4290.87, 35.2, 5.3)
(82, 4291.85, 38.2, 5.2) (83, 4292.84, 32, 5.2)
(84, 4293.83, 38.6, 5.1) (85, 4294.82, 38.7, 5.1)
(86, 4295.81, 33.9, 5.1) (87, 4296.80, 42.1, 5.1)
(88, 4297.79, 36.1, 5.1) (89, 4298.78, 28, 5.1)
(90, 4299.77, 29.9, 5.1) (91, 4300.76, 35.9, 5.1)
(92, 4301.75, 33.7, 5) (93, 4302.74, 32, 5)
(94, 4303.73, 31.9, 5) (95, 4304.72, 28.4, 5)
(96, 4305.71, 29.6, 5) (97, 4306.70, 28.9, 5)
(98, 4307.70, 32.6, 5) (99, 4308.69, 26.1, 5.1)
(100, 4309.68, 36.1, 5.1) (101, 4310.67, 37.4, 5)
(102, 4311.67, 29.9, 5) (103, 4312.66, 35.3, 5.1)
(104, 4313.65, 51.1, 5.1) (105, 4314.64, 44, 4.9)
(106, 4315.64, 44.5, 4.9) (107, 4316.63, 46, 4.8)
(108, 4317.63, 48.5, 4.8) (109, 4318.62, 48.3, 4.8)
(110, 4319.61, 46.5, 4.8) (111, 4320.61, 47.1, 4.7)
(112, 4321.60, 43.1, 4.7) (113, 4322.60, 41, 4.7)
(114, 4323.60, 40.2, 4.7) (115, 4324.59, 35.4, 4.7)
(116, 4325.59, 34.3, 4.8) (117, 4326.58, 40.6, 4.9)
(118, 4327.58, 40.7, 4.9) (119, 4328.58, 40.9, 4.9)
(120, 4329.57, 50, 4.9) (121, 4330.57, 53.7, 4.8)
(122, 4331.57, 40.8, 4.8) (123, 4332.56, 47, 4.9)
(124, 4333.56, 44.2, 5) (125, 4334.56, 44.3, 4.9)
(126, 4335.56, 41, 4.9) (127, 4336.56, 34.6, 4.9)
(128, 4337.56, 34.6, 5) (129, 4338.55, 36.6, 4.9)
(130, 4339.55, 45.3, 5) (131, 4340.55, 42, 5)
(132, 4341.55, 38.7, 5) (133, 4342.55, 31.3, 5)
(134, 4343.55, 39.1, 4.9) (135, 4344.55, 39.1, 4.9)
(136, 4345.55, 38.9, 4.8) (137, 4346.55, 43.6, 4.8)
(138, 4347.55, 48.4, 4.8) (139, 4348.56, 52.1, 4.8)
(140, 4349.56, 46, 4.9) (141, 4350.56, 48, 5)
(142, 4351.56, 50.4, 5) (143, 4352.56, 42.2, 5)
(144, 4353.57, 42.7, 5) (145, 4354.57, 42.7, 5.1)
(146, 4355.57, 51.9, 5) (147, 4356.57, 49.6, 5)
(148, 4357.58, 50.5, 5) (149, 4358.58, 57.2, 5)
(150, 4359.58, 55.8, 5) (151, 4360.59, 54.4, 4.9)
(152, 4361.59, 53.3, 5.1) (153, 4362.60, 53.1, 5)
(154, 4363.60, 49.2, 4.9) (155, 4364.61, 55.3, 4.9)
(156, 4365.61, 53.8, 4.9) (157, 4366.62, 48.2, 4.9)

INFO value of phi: 29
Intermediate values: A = 19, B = 10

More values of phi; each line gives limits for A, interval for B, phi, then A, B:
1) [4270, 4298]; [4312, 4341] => 36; 20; 16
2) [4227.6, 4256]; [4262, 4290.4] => 25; 12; 13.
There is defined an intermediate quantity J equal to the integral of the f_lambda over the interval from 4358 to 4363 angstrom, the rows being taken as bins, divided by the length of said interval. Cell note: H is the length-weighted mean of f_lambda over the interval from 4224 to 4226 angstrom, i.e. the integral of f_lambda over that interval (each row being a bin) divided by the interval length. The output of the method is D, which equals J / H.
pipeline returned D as 1.43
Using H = 38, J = 54.7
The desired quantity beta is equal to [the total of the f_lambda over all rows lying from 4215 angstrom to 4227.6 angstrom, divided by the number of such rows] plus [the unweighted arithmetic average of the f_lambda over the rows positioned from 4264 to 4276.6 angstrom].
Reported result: 85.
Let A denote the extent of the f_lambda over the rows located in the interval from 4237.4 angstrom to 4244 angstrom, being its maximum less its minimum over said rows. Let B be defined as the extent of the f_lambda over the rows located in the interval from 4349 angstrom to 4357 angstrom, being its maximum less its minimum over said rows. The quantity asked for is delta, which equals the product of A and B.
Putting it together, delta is 93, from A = 10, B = 9.7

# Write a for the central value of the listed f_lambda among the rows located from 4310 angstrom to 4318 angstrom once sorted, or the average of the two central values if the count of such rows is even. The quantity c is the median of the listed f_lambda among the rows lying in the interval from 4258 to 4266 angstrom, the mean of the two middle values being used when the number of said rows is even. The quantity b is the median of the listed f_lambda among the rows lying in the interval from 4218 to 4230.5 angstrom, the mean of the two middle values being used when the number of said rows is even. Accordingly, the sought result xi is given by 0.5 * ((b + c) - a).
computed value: 24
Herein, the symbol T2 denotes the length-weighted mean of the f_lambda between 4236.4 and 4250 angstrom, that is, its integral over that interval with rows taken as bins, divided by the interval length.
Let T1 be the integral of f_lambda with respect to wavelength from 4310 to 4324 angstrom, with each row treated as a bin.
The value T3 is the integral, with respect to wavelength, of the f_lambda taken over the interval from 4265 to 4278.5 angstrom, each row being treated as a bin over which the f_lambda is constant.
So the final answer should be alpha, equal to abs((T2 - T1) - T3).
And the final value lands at 1163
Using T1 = 602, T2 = 45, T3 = 607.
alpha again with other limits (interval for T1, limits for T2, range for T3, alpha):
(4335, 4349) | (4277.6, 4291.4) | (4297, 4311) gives 971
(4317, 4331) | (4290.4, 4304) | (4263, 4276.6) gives 1200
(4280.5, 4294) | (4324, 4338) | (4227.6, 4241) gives 1103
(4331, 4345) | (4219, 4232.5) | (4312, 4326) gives 1123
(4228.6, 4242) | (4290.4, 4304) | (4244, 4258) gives 1194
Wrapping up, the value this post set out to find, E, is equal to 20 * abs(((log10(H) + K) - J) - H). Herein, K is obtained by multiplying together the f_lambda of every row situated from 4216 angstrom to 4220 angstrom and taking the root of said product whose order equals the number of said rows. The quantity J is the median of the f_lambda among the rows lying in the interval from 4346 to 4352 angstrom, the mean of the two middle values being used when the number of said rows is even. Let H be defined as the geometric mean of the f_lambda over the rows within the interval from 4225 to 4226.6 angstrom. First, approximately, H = 36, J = 48.2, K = 43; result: 796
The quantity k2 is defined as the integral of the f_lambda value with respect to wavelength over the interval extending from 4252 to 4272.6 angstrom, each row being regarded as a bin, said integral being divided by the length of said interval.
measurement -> 47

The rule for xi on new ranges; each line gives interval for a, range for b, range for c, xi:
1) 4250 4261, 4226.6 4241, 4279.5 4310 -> 19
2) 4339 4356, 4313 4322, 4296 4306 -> 18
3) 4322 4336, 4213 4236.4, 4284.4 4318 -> 18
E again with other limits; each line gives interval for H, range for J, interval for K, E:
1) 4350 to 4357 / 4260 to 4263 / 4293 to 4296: 1059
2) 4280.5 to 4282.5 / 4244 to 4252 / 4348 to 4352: 775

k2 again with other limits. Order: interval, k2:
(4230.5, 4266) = 46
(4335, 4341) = 39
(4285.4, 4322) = 37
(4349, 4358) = 47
